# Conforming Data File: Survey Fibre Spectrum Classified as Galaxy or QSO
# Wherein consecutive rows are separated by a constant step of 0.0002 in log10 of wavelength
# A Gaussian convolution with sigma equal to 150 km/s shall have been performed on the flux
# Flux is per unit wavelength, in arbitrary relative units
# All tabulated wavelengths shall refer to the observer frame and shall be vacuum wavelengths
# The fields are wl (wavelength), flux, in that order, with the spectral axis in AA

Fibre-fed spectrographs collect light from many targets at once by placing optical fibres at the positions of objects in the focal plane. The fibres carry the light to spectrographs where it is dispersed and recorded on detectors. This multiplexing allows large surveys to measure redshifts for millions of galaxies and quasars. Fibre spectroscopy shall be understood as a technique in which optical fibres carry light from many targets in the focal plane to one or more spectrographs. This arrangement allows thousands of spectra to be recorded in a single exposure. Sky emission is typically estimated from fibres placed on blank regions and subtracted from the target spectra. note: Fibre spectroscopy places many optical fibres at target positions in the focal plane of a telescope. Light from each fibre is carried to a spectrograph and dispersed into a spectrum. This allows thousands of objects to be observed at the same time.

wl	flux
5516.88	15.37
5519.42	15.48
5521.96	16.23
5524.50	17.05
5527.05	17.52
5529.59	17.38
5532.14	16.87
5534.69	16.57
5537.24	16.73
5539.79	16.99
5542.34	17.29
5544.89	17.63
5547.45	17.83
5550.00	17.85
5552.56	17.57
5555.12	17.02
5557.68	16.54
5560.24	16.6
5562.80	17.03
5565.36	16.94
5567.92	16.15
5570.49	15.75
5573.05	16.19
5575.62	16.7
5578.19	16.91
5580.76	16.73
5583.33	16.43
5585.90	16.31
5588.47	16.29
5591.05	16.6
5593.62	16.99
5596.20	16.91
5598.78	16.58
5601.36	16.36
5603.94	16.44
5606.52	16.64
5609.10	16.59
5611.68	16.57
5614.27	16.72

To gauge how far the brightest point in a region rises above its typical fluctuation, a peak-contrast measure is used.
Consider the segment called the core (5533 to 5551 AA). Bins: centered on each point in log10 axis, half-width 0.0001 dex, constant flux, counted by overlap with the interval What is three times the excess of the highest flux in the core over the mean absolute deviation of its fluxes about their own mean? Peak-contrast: 52.2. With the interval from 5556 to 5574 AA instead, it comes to 50.0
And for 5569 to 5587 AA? 49.8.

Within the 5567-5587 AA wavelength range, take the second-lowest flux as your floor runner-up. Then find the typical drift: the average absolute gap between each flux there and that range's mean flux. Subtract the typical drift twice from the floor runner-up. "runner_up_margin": 15.6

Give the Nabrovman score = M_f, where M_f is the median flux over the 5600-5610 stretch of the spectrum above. 16.5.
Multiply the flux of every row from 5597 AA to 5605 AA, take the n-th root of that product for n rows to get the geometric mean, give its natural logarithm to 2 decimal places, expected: 2.80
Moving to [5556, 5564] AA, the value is 2.82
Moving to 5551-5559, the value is 2.84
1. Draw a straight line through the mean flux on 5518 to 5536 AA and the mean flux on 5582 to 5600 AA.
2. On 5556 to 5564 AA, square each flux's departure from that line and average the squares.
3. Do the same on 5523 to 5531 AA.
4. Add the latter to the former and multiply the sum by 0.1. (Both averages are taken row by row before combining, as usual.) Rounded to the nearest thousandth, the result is 0.044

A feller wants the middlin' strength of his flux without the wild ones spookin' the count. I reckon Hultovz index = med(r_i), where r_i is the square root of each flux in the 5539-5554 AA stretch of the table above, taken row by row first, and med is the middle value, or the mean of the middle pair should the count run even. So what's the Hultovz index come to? 4.195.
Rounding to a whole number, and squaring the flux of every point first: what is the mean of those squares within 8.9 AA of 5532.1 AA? 290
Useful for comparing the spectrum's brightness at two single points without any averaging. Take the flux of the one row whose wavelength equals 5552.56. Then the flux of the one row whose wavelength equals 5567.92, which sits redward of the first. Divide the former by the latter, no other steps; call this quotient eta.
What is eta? 1.09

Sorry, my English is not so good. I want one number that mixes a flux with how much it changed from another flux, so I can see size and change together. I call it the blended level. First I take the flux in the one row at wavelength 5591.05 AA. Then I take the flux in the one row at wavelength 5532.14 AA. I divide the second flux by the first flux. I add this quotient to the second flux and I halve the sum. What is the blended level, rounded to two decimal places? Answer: 8.94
